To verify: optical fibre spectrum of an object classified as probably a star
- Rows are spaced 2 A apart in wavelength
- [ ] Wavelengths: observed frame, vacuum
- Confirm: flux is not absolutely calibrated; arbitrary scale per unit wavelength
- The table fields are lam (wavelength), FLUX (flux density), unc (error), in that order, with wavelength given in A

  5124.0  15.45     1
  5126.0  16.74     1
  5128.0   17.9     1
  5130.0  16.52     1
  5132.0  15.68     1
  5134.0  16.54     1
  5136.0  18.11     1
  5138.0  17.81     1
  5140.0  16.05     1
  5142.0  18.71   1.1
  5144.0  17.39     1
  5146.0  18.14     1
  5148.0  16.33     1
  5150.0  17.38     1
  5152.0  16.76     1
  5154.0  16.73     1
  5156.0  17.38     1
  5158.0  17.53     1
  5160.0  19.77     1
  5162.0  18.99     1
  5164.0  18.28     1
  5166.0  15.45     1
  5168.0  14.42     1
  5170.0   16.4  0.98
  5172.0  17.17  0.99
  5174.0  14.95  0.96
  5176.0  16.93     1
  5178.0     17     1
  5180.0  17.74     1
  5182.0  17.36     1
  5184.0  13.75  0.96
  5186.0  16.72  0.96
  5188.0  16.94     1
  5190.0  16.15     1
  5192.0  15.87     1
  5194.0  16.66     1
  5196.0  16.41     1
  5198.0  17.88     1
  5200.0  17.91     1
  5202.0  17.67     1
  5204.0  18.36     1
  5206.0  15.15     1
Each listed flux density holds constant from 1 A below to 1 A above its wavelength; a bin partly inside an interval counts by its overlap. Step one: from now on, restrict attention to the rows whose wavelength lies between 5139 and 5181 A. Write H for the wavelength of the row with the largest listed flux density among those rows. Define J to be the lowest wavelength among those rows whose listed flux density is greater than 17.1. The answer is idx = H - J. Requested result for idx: 18 A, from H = 5160.0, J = 5142.0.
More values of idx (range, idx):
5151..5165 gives 4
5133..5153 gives 6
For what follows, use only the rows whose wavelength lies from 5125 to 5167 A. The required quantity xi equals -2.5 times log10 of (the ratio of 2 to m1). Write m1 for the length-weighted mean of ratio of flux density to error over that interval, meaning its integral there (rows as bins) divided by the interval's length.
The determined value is 2.34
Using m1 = 17.3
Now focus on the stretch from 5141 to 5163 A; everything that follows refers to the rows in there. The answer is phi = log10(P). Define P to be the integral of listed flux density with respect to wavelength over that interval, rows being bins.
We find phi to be 2.591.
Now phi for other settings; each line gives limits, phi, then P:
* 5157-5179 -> 2.573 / 374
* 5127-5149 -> 2.578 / 378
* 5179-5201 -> 2.564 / 367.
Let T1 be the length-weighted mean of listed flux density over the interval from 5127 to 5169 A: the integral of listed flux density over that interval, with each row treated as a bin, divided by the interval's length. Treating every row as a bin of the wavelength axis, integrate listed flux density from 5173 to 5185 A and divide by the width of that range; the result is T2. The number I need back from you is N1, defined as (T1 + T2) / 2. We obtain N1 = 16.8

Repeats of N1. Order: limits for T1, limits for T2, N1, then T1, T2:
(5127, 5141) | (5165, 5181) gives 16.6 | 16.9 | 16.3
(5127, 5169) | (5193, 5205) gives 17.4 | 17.2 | 17.5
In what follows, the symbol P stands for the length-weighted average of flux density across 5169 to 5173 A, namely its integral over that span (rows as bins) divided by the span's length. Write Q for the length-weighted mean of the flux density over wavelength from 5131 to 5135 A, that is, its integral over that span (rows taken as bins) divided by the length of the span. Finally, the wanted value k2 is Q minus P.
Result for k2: -0.7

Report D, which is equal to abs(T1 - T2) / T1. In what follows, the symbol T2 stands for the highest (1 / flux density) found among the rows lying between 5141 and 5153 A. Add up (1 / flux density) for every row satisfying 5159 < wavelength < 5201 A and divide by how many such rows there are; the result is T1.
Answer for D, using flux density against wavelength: 0.02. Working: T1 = 0.0600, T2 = 0.061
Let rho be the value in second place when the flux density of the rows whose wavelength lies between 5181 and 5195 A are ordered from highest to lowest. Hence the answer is 16.94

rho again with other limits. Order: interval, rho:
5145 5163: 18.99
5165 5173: 16.4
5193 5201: 17.88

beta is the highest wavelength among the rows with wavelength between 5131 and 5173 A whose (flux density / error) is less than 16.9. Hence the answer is 5170.0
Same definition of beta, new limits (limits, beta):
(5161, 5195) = 5194.0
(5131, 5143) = 5140.0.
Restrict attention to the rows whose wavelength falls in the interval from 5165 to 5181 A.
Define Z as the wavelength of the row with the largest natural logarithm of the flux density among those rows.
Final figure 5180.0 A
